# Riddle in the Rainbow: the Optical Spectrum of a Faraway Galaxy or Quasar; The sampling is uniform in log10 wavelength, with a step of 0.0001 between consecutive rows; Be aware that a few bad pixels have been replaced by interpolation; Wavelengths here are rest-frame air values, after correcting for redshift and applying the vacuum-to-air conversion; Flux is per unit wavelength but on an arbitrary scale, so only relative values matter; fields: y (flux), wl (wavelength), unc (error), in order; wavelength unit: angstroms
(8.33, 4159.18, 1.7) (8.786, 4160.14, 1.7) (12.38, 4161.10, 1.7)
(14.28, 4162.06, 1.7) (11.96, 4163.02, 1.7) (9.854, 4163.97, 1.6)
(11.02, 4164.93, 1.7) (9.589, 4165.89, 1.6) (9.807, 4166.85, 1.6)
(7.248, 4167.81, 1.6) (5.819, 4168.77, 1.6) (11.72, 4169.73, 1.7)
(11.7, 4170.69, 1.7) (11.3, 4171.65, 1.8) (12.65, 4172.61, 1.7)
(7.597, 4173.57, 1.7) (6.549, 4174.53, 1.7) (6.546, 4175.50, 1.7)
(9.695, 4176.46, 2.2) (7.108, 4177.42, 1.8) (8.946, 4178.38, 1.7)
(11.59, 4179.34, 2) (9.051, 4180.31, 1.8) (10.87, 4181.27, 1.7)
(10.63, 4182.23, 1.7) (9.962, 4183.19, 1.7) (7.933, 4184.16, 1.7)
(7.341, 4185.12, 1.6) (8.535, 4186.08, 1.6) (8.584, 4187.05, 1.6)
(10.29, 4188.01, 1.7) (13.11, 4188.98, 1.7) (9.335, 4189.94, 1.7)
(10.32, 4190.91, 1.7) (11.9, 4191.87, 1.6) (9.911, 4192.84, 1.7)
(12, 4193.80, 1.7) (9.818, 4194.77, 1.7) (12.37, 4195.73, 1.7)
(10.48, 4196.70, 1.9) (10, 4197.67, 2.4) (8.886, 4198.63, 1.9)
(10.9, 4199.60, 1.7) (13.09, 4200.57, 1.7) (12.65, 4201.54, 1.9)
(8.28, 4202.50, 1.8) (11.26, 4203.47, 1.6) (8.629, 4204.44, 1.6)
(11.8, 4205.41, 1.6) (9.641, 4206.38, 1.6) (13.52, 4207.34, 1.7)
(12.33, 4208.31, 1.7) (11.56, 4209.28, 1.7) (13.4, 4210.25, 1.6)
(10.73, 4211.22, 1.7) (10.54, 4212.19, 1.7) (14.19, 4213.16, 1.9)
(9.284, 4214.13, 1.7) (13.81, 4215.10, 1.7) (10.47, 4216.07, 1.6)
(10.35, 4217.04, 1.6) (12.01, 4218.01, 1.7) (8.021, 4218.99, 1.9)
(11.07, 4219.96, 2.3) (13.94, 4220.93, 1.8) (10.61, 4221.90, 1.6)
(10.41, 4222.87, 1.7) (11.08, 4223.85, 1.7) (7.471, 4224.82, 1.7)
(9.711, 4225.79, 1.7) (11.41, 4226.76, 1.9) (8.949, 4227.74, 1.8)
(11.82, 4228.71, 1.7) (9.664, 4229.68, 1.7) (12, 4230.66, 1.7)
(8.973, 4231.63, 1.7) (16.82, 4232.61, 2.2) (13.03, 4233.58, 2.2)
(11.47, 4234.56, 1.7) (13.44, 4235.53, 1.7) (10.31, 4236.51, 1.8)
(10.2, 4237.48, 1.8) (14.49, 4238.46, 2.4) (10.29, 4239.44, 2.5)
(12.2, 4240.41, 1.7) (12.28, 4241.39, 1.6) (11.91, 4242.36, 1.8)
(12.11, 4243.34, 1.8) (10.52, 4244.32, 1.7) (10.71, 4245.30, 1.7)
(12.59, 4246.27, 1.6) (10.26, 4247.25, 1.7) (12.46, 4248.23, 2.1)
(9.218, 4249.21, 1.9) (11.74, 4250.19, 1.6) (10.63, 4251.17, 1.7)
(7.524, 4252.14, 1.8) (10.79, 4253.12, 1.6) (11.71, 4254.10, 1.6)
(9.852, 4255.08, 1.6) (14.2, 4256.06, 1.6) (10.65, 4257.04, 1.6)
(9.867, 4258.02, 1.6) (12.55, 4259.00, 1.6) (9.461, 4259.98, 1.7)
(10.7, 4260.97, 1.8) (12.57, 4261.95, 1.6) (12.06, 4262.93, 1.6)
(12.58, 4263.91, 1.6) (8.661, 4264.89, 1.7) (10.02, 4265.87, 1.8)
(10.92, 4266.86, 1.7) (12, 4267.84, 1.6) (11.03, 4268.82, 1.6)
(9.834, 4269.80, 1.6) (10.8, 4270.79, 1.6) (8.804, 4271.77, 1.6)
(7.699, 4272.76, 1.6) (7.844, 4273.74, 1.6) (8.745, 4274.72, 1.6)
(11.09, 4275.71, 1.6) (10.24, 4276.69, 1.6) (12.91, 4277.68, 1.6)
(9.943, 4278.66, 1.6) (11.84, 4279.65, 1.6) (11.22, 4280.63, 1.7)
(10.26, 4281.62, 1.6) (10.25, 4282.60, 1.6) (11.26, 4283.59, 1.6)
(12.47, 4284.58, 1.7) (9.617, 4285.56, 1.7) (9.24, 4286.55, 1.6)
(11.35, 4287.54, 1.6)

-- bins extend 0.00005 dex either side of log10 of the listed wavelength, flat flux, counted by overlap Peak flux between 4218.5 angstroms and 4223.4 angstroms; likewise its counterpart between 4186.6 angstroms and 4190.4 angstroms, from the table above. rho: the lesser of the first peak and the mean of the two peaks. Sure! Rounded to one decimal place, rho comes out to 13.5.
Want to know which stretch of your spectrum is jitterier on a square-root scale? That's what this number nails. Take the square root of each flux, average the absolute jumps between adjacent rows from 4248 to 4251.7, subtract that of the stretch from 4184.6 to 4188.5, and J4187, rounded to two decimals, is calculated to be 0.18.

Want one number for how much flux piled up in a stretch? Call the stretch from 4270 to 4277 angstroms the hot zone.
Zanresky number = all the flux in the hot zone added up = 65.2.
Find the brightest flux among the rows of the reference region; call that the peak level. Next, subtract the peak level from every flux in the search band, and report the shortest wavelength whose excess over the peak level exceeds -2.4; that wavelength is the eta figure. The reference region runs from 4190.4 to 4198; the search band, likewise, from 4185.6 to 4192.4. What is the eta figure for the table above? 4188.01 angstroms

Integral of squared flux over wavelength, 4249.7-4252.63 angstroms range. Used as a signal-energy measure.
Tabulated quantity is 301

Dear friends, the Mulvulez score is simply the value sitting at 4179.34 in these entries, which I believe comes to 11.59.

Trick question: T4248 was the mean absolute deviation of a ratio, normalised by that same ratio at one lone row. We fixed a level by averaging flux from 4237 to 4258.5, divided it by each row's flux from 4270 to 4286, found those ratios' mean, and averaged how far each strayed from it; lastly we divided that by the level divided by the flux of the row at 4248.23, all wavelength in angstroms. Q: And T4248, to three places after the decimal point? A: 0.149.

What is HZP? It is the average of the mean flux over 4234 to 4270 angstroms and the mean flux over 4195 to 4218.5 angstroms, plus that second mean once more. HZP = 22.5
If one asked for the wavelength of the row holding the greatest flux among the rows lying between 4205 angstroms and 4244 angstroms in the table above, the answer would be 4232.61 angstroms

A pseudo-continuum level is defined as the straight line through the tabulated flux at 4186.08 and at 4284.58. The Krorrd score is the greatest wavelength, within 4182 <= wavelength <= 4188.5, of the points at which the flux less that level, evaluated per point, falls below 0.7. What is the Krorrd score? 4187.05 angstroms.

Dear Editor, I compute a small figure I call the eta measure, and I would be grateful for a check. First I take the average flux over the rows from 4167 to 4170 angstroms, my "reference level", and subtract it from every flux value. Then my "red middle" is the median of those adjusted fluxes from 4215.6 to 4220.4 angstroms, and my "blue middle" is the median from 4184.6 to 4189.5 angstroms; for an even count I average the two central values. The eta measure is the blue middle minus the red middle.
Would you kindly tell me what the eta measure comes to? -1.9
